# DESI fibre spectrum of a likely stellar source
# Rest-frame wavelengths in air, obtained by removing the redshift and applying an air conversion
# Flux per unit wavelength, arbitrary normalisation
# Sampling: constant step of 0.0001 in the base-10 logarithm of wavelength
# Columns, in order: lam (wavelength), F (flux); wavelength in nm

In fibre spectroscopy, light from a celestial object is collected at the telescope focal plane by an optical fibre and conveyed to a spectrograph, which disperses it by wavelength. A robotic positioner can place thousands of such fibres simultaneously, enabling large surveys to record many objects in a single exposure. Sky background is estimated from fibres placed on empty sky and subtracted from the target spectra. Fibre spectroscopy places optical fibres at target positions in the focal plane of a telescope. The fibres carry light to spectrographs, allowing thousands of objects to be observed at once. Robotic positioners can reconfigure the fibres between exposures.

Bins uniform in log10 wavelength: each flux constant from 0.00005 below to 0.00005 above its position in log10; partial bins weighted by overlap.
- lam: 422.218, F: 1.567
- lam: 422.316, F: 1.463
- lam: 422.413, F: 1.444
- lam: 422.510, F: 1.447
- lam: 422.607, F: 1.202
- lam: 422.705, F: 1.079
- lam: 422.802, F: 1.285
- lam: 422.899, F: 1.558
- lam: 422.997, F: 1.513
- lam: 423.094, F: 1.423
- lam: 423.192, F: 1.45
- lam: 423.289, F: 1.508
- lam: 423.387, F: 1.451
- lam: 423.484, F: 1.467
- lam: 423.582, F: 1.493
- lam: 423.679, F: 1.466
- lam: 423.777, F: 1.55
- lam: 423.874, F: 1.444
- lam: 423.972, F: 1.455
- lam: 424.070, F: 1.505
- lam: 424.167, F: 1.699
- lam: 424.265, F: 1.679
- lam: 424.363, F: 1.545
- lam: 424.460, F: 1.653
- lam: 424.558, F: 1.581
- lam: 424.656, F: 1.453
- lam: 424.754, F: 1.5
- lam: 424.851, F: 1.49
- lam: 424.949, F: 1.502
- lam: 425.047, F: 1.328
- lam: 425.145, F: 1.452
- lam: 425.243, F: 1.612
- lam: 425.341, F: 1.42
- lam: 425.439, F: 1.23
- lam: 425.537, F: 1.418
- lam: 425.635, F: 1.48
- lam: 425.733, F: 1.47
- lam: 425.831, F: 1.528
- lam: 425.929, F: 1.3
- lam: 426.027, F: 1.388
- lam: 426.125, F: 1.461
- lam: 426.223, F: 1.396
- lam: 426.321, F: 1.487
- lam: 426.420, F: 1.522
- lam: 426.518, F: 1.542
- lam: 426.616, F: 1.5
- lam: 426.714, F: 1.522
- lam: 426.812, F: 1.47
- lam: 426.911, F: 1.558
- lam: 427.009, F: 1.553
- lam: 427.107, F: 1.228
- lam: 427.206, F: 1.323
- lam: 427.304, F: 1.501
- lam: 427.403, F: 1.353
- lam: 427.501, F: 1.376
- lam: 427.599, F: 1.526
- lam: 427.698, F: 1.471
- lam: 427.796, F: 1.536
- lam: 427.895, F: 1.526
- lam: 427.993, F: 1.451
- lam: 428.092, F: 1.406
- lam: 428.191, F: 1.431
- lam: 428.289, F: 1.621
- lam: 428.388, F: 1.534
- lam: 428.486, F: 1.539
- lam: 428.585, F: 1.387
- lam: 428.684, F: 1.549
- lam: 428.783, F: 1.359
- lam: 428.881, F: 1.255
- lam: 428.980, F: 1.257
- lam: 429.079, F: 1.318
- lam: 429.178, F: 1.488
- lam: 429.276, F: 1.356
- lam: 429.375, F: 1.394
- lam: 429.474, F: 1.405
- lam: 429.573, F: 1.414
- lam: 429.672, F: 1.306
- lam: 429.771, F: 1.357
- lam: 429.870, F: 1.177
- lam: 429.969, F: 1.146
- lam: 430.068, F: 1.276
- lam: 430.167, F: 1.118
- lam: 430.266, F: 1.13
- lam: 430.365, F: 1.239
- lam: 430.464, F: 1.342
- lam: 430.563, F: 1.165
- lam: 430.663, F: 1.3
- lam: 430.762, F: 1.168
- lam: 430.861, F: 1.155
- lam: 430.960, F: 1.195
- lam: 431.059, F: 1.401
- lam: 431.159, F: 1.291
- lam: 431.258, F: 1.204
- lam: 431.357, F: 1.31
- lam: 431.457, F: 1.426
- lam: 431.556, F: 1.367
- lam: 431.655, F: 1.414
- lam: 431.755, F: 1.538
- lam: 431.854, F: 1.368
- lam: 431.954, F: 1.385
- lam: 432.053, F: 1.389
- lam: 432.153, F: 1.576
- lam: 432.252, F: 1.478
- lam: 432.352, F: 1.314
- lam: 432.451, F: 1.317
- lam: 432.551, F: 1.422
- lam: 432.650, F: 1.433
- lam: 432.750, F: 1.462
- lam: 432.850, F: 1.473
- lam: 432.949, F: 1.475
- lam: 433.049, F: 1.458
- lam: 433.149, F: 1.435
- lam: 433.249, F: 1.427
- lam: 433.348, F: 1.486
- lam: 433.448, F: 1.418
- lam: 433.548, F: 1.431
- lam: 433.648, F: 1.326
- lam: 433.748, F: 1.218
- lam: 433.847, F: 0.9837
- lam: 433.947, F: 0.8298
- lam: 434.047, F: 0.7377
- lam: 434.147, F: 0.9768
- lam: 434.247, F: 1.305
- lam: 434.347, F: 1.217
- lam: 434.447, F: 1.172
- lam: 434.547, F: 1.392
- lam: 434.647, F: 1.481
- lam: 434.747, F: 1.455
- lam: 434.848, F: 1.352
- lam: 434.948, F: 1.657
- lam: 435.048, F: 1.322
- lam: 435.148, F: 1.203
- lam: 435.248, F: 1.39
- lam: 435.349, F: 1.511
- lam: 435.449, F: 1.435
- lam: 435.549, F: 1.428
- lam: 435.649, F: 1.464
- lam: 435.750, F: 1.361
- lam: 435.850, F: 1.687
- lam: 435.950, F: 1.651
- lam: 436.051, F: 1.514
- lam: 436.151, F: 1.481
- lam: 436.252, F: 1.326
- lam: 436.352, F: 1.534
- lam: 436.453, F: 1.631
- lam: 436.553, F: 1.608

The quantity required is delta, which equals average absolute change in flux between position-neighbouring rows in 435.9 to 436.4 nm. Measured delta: 0.133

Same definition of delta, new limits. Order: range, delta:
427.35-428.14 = 0.060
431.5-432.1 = 0.072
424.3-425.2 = 0.084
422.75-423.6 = 0.074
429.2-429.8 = 0.043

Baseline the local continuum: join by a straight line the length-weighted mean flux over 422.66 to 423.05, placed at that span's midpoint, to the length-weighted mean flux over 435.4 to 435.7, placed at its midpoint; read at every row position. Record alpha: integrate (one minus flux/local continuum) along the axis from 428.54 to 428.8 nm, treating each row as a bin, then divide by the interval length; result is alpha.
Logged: -0.03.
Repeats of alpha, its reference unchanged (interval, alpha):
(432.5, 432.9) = -0.02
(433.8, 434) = 0.37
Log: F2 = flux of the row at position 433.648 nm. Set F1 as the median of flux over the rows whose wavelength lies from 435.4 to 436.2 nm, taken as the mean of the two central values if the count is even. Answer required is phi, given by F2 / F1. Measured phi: 0.90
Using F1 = 1.47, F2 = 1.326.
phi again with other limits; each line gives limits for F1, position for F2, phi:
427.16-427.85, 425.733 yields 1.00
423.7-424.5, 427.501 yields 0.89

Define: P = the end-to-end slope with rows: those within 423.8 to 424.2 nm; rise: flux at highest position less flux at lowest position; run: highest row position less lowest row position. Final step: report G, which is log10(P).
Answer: -0.06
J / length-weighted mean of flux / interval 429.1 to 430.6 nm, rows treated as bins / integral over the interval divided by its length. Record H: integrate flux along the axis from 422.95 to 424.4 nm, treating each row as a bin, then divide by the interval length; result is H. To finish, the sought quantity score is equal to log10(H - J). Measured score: -0.7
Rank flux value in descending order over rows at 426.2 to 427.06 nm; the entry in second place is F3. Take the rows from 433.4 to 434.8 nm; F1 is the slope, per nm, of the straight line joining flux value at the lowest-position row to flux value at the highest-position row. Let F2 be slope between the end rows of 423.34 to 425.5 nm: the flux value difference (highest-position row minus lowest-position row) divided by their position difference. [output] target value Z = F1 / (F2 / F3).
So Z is -0.4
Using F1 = 0.03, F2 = -0.1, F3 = 1.553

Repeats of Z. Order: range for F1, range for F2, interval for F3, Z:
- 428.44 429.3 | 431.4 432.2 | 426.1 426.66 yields -1.6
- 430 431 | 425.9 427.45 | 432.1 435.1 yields -4.0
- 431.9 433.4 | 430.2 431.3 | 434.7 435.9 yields 1.6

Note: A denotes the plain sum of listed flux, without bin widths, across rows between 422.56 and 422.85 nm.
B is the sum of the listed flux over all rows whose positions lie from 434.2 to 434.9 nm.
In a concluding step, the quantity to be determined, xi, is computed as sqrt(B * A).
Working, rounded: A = 3.6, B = 9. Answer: 5.8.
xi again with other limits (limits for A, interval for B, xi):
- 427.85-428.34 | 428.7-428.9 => 4.4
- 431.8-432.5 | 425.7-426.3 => 9.2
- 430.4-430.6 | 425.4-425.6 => 2.6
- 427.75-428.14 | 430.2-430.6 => 5.4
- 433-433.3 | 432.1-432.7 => 6.1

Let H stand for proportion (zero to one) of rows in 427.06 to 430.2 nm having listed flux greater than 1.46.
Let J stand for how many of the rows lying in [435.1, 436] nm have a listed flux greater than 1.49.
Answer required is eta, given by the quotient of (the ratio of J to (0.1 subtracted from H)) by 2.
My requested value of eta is 7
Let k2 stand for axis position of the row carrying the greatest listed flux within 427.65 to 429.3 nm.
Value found 428.289 nm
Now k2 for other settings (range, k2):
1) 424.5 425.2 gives 424.558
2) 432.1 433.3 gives 432.153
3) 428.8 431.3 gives 429.178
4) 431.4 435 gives 434.948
